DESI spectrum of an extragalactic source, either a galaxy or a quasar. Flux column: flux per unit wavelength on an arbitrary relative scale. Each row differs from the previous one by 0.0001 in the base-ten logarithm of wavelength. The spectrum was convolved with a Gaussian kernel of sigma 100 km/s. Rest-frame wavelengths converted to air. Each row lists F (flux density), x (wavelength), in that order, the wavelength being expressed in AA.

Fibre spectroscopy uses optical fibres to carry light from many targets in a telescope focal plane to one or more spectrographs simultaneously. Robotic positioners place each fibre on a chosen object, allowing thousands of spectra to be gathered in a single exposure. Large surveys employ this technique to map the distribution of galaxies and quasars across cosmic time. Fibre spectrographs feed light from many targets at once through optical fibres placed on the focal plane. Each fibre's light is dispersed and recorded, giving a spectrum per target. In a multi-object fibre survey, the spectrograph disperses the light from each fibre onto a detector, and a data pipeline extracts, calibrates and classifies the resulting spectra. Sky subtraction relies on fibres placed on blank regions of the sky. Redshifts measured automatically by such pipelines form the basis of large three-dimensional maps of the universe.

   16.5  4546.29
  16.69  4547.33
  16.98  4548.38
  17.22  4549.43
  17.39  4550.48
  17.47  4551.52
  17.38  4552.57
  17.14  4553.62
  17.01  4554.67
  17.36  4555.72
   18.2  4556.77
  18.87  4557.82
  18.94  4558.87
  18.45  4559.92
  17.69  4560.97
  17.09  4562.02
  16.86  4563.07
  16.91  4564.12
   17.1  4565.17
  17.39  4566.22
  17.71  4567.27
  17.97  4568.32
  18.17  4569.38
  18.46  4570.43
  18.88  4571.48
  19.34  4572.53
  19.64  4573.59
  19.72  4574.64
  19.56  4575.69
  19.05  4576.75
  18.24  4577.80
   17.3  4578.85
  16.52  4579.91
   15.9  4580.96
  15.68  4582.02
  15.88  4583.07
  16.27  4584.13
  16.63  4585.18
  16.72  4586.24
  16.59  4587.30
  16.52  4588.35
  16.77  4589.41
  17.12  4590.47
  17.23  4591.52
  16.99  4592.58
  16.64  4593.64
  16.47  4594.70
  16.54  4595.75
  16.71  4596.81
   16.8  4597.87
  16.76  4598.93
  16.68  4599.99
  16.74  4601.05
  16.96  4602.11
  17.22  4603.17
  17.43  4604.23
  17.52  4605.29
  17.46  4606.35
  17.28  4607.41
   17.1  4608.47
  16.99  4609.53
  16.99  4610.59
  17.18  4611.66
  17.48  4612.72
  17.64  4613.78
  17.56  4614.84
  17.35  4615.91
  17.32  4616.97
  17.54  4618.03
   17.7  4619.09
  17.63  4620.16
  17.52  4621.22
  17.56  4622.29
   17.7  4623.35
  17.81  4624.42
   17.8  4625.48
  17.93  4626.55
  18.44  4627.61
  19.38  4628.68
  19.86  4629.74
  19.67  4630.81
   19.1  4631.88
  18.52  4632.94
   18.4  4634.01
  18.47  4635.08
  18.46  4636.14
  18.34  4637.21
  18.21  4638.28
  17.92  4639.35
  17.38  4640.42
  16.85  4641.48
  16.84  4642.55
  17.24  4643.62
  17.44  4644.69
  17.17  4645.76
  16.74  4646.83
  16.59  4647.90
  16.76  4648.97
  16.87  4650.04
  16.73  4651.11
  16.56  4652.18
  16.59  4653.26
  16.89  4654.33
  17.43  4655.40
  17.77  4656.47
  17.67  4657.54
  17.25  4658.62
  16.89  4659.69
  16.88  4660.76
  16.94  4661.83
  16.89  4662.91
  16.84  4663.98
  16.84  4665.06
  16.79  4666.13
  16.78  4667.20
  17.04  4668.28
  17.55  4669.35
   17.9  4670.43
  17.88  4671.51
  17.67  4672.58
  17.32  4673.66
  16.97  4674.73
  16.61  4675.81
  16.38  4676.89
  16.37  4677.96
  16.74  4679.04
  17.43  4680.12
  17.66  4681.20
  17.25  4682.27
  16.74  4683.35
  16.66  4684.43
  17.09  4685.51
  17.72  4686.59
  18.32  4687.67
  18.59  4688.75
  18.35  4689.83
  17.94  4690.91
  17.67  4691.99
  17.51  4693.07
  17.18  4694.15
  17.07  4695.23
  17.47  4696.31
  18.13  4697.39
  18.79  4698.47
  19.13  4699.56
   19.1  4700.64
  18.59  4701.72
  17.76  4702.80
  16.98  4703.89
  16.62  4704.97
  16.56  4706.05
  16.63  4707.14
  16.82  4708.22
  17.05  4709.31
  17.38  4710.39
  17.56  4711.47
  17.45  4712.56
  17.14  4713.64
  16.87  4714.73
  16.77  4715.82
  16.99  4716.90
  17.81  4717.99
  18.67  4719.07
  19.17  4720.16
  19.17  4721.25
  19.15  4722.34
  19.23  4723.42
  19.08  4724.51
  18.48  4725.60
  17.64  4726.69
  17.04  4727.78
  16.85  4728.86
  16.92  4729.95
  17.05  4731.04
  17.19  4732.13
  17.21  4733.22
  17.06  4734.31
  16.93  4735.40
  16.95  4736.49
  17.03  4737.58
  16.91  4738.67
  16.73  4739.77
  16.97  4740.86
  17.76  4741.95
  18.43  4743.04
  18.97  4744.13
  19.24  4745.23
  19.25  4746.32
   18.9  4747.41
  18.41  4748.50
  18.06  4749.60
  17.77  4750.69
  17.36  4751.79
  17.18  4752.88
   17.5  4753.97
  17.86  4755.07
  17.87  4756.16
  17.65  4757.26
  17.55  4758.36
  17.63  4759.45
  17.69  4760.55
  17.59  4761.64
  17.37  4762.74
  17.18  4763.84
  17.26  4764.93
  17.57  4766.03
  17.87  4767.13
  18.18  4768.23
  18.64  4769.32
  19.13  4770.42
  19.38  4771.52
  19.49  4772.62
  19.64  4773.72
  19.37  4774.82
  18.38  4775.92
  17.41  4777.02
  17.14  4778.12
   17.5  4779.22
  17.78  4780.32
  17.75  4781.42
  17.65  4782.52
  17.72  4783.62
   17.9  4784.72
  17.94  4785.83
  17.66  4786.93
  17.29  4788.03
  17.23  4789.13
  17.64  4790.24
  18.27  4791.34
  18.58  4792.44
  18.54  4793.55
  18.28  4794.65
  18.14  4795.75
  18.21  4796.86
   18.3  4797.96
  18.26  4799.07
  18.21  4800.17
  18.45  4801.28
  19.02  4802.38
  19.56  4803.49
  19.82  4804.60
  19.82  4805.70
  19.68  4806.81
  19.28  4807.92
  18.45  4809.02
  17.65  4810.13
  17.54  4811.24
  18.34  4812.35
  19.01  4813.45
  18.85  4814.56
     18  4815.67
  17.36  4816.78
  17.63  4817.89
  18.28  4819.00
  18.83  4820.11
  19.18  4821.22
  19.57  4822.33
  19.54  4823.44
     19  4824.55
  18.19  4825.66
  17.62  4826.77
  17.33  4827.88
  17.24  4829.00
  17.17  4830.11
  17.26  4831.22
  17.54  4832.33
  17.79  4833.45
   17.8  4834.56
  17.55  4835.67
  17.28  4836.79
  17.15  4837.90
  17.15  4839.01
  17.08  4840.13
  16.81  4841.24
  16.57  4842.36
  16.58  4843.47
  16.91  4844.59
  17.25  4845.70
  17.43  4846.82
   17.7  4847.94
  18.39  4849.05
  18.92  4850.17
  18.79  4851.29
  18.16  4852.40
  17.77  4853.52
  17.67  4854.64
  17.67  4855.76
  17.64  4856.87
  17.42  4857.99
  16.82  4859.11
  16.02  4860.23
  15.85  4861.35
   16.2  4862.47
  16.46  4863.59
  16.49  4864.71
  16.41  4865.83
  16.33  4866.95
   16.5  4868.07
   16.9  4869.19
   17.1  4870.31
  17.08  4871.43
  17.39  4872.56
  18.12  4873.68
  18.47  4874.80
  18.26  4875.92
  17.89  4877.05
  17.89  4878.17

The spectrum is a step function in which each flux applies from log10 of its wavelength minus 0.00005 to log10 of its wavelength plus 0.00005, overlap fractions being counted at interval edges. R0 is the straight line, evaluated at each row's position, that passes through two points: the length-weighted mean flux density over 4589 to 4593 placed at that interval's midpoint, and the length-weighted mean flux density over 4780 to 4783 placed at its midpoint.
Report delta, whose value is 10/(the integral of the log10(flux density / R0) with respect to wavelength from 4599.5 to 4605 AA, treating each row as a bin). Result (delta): -1307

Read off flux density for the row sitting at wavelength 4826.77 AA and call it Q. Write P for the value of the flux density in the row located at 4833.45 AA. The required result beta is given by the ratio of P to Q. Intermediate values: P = 17.79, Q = 17.62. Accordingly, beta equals 1.01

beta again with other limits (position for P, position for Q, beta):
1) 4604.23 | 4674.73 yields 1.03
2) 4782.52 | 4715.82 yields 1.05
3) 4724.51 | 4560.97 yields 1.08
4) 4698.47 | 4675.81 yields 1.13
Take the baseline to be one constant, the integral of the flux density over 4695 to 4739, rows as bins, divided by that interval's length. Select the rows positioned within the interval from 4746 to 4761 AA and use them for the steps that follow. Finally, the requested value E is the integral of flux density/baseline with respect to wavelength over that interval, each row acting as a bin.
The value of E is 15.2 AA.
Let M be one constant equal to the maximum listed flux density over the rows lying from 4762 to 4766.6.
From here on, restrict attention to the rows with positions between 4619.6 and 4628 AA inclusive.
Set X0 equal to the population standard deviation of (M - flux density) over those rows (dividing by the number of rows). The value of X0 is 0.27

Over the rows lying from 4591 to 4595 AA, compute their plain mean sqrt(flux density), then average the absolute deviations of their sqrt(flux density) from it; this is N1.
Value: 0.034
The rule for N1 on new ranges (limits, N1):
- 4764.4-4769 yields 0.036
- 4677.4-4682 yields 0.060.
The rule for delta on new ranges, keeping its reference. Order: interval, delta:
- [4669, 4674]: 234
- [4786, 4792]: -613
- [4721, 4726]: 56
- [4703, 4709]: -98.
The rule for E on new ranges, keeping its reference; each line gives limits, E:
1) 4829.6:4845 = 15.0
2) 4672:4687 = 14.5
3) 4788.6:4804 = 16.0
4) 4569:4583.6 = 14.9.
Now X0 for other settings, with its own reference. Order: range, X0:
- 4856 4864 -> 0.64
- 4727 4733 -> 0.12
